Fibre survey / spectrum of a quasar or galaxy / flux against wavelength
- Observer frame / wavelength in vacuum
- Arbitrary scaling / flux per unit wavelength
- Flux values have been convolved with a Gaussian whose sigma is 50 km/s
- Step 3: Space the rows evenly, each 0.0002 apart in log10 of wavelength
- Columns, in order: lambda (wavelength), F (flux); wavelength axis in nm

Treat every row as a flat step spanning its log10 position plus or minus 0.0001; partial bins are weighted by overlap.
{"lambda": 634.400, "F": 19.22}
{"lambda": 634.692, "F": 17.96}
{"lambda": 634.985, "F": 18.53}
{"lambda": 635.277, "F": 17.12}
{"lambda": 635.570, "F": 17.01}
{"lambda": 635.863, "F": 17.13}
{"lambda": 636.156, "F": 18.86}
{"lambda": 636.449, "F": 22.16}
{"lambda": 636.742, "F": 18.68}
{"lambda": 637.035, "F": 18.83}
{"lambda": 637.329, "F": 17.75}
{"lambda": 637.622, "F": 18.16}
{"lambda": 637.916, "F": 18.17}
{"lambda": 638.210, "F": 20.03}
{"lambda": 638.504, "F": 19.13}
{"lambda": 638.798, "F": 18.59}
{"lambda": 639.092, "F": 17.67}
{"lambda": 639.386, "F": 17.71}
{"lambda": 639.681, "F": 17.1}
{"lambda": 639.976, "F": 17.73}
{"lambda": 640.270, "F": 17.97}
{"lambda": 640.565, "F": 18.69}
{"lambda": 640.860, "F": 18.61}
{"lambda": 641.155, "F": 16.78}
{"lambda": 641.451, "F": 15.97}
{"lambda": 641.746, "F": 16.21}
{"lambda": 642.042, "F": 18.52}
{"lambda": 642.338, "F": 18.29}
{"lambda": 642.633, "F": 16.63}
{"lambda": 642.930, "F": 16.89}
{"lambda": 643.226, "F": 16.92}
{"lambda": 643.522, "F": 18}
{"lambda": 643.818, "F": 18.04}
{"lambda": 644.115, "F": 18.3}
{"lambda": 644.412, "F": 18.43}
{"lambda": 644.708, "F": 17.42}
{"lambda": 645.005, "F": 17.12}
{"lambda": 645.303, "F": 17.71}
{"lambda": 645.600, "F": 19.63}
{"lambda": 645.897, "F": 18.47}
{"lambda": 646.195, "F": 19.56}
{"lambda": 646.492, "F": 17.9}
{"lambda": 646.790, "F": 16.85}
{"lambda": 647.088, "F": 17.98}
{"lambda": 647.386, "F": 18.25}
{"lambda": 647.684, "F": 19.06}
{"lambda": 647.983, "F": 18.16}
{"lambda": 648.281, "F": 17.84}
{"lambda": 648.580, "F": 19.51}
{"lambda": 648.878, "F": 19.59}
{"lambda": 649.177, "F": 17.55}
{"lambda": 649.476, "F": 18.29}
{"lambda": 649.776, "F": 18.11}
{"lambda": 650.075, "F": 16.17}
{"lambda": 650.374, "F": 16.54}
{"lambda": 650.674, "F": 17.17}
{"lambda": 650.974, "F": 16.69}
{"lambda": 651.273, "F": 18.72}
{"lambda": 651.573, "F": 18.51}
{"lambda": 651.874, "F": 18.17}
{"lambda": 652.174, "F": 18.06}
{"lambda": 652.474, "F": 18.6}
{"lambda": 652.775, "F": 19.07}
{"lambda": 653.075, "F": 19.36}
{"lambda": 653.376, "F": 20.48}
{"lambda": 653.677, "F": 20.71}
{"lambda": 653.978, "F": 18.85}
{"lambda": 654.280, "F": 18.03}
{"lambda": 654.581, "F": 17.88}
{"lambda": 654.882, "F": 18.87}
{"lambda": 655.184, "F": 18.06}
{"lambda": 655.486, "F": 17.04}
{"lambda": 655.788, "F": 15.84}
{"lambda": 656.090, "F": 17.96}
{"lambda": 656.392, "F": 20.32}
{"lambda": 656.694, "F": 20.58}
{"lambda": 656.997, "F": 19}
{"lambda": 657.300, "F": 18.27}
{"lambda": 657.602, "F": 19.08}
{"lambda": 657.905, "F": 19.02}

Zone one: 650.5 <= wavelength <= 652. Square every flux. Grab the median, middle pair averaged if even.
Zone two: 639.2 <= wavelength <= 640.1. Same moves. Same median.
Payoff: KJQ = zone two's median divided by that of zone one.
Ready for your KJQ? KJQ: 0.95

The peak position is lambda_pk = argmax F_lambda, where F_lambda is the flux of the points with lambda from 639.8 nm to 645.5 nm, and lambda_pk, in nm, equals 640.565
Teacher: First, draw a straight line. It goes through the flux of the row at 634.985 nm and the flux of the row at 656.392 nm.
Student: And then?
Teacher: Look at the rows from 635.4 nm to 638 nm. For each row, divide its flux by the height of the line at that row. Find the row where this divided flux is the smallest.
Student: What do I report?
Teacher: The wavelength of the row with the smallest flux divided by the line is 635.570 nm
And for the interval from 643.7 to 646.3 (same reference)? 645.005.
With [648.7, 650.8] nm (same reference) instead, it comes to 650.075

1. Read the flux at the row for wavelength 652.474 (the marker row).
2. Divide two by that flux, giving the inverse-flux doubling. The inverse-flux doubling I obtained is 0.108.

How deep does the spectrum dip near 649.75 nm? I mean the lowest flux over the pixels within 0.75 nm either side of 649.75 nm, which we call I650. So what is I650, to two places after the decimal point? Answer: 16.17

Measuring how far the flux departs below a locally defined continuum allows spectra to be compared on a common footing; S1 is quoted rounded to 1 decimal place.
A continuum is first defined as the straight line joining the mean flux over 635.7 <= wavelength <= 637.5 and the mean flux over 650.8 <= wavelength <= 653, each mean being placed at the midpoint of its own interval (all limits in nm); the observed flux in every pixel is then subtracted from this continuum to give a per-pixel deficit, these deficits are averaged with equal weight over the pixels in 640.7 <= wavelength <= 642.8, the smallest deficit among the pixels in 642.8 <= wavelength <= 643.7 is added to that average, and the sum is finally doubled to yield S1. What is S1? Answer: 4.0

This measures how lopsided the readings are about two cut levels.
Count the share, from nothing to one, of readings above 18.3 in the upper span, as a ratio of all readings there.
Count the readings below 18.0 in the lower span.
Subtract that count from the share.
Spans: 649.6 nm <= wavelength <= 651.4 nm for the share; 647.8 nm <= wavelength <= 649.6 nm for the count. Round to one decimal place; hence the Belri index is -1.8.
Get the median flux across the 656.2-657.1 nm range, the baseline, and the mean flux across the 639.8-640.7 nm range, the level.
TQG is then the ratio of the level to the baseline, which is 0.89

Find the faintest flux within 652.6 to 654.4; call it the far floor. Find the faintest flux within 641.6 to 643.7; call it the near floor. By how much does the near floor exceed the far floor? -1.8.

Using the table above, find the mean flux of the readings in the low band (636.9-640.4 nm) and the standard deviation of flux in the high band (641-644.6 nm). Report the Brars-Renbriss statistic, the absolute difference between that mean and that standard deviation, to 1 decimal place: 17.3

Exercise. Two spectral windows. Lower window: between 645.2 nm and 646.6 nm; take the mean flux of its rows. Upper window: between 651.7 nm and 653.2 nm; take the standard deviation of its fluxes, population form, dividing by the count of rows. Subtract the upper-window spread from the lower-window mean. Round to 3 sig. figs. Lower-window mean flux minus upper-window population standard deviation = 18.2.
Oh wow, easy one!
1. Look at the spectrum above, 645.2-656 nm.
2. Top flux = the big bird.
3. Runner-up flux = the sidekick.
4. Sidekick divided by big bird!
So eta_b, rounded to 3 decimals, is 0.989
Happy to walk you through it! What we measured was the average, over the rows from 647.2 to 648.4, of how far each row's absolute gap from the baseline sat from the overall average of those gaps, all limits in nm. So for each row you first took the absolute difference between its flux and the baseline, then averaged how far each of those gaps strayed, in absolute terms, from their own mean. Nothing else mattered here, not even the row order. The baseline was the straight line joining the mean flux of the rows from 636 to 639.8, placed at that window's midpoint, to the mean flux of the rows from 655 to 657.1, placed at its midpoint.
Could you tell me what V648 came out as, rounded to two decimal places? 0.14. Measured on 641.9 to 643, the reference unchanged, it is 0.82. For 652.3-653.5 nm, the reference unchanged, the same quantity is 0.55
